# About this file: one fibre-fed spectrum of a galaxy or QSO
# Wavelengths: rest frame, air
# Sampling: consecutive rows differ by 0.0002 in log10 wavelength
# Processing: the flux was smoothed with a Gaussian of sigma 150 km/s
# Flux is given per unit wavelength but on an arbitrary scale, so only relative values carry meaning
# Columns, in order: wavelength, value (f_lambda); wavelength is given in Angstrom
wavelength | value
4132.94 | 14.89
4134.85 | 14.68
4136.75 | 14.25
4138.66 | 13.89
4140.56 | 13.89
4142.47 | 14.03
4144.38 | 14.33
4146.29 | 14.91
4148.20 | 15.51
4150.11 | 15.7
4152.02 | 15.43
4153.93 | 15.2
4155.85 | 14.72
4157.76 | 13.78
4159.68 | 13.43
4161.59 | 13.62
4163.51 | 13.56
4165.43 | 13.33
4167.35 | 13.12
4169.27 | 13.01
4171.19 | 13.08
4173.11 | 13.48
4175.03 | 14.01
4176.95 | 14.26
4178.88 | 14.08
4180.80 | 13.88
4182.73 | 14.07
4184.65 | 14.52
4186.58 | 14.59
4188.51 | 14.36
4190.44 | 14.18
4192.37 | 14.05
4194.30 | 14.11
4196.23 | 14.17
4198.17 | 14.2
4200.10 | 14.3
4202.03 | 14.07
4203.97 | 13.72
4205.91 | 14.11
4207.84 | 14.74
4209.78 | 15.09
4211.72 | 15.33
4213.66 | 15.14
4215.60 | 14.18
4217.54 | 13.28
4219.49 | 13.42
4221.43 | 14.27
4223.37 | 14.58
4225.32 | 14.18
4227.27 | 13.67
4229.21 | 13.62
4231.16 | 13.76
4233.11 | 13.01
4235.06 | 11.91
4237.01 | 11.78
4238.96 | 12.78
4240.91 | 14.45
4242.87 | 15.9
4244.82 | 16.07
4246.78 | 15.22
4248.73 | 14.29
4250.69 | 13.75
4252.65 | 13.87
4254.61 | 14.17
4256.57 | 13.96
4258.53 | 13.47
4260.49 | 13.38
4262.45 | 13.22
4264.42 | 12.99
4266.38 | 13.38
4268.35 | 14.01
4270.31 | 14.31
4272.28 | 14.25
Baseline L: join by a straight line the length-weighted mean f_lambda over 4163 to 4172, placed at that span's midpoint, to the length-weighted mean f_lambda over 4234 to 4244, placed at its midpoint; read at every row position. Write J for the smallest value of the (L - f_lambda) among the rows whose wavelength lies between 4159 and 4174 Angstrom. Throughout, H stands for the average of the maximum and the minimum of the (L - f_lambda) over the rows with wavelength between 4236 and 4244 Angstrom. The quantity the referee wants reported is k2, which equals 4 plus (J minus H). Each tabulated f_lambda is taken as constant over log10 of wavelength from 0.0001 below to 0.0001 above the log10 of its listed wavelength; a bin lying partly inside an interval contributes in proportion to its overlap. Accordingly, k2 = 4.0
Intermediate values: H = -0.43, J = -0.44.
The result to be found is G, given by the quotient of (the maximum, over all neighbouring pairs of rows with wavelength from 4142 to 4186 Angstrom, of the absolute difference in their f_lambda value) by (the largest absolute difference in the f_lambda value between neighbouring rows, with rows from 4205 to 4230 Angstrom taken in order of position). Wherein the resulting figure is 0.98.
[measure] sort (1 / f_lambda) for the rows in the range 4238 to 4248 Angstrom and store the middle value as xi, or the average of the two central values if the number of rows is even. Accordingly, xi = 0.066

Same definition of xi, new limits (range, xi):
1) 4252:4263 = 0.073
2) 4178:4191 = 0.071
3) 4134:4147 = 0.070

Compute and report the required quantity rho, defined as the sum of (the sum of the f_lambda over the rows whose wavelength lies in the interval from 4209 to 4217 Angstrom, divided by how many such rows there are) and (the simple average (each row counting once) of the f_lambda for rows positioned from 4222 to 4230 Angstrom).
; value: 28.9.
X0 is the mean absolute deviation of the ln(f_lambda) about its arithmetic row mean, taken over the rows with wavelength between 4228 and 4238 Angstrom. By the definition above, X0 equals 0.061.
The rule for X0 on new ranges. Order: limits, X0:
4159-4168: 0.011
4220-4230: 0.024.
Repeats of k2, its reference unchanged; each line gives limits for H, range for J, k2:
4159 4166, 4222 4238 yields 3.1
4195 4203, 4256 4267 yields 4.4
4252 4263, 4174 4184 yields 3.2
